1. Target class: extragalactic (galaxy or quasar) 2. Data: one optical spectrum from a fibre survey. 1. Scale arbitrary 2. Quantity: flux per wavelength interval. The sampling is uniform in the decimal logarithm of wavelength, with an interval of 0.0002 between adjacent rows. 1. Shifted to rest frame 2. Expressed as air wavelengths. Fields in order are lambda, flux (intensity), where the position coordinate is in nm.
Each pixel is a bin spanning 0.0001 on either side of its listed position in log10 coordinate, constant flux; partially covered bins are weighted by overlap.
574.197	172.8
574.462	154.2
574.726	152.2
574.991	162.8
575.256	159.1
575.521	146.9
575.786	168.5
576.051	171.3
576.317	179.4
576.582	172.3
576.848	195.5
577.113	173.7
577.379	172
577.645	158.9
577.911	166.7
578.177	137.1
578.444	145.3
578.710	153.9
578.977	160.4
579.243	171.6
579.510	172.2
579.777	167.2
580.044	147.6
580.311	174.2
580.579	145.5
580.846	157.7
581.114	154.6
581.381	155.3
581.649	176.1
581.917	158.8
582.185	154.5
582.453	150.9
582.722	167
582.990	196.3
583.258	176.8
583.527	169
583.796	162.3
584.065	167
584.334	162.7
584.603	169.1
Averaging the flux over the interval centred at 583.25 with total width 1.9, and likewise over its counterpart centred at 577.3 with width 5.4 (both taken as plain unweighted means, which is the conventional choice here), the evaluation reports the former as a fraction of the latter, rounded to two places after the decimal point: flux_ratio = 1.03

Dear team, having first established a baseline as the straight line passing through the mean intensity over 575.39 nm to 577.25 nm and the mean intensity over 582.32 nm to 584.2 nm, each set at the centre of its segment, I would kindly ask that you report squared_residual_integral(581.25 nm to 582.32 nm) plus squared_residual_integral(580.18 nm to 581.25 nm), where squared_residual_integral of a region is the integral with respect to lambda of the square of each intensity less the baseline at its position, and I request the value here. 465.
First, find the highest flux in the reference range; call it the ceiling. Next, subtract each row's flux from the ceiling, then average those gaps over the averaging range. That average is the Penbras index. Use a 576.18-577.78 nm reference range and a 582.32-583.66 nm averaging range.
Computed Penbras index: 23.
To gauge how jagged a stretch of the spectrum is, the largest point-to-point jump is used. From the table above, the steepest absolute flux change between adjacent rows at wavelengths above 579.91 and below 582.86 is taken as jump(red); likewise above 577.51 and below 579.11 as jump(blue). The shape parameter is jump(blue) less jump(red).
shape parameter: 1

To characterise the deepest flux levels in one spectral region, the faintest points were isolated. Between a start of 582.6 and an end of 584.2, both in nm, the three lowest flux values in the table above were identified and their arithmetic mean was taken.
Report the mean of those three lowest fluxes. 165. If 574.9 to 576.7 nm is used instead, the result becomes 156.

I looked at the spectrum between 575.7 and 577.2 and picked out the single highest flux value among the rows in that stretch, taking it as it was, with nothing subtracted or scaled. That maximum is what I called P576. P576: 195.5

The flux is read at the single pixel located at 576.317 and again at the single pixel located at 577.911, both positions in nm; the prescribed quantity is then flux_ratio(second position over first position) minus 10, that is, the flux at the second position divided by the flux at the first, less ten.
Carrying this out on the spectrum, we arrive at -9.07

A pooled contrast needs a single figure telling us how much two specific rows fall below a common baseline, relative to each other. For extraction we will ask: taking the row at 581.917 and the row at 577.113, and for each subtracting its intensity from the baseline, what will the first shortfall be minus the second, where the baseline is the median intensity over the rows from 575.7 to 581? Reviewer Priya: 15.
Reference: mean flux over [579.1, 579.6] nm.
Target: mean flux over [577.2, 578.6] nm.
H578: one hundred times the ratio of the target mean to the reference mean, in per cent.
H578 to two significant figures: 91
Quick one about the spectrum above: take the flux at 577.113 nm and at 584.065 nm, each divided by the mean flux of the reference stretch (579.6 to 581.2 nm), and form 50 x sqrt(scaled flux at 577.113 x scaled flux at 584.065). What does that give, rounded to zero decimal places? 54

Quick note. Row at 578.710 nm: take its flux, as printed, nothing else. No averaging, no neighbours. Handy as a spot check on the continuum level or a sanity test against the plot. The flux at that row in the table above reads 153.9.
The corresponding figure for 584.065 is 167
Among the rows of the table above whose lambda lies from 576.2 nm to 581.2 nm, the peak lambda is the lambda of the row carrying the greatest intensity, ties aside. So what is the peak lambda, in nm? 576.848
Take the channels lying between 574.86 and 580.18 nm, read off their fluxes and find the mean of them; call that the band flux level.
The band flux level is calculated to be 164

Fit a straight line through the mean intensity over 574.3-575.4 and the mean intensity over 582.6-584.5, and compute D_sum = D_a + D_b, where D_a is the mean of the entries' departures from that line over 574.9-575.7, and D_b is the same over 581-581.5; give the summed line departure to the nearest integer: -14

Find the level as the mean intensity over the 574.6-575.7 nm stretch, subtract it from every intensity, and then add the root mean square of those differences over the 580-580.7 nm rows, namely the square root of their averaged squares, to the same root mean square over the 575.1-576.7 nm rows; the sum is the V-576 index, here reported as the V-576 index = 28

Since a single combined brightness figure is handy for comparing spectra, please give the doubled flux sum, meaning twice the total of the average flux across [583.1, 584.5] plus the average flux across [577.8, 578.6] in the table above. 635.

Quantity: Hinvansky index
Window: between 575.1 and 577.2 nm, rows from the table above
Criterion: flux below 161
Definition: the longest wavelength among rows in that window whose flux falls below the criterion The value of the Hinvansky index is 575.521 nm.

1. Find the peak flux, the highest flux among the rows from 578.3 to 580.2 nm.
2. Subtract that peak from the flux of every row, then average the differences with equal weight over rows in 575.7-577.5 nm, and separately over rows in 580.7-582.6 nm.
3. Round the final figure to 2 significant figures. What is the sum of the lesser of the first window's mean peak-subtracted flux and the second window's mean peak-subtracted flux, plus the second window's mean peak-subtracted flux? -28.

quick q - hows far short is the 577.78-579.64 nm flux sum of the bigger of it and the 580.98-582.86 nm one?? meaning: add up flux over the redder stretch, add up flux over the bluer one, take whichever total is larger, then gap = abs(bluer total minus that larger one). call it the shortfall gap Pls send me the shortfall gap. 10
